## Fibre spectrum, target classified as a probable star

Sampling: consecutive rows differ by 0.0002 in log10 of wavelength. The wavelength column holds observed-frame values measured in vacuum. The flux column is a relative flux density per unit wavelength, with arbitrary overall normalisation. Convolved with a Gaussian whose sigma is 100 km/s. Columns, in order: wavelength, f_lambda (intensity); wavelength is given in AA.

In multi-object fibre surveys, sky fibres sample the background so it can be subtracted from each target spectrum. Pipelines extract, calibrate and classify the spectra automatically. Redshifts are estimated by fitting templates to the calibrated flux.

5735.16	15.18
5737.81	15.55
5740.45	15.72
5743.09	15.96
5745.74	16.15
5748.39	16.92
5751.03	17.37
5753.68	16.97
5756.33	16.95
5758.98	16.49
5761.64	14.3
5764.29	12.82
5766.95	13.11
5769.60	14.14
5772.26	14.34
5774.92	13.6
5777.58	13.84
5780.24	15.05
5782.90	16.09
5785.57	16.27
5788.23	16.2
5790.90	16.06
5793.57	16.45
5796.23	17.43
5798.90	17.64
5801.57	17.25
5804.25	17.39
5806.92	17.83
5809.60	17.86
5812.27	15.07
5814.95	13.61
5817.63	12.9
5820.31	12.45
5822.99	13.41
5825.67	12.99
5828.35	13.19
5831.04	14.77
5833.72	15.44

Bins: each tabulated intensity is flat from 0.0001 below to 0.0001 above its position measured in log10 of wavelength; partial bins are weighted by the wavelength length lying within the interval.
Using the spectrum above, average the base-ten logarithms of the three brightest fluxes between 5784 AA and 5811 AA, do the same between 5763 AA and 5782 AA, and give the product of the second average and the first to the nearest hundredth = 1.45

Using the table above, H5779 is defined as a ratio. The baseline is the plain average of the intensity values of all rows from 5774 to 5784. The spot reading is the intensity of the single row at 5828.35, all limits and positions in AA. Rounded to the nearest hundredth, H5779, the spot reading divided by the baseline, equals 0.90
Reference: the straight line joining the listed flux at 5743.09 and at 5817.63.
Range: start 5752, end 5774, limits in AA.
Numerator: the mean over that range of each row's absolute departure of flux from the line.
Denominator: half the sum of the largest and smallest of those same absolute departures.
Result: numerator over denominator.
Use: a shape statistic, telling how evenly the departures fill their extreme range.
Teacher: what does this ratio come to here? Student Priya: 0.96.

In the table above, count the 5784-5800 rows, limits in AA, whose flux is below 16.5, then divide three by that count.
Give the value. 0.75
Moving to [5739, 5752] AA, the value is 1.00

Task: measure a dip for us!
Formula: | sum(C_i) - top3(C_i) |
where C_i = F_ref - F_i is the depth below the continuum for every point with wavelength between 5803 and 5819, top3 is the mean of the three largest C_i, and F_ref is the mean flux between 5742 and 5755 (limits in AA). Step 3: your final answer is 2.6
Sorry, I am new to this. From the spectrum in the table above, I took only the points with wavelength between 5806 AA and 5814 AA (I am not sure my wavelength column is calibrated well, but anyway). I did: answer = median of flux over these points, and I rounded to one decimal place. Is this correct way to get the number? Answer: 17.8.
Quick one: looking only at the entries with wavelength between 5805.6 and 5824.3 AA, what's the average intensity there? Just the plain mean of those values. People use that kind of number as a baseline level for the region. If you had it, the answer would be 14.7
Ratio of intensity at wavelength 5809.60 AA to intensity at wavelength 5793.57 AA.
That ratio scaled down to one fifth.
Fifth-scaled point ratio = 0.217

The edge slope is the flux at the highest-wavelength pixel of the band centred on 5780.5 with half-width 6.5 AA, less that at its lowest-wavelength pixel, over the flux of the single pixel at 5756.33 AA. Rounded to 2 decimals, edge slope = 0.16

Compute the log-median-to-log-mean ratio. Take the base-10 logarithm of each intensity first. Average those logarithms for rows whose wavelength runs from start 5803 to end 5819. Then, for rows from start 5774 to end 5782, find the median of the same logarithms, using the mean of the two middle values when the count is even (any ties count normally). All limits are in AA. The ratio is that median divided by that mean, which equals 0.96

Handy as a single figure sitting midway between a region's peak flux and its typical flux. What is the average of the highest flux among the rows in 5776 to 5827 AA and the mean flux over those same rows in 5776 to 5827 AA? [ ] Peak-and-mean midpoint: 16.7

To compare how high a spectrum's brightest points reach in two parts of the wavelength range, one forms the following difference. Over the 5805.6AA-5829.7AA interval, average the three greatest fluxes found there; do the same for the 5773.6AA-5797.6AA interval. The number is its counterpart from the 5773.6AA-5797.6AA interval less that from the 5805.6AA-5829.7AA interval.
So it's -0.2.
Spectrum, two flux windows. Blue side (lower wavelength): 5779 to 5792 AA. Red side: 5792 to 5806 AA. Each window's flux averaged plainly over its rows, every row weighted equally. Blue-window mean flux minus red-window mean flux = -1.3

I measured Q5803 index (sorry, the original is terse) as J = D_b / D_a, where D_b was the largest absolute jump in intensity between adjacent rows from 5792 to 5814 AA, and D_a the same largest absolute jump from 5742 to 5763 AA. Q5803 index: 1.3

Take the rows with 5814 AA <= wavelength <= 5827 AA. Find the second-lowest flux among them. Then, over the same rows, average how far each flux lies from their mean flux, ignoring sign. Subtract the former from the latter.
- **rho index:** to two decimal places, -12.55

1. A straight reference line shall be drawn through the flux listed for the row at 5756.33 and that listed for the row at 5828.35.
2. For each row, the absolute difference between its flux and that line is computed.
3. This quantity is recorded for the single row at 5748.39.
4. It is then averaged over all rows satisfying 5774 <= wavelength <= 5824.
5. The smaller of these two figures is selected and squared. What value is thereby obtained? 0.20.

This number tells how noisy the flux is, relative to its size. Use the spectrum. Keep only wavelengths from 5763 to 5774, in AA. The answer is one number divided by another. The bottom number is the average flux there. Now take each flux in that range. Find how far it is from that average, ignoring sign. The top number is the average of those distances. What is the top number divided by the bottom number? 0.05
